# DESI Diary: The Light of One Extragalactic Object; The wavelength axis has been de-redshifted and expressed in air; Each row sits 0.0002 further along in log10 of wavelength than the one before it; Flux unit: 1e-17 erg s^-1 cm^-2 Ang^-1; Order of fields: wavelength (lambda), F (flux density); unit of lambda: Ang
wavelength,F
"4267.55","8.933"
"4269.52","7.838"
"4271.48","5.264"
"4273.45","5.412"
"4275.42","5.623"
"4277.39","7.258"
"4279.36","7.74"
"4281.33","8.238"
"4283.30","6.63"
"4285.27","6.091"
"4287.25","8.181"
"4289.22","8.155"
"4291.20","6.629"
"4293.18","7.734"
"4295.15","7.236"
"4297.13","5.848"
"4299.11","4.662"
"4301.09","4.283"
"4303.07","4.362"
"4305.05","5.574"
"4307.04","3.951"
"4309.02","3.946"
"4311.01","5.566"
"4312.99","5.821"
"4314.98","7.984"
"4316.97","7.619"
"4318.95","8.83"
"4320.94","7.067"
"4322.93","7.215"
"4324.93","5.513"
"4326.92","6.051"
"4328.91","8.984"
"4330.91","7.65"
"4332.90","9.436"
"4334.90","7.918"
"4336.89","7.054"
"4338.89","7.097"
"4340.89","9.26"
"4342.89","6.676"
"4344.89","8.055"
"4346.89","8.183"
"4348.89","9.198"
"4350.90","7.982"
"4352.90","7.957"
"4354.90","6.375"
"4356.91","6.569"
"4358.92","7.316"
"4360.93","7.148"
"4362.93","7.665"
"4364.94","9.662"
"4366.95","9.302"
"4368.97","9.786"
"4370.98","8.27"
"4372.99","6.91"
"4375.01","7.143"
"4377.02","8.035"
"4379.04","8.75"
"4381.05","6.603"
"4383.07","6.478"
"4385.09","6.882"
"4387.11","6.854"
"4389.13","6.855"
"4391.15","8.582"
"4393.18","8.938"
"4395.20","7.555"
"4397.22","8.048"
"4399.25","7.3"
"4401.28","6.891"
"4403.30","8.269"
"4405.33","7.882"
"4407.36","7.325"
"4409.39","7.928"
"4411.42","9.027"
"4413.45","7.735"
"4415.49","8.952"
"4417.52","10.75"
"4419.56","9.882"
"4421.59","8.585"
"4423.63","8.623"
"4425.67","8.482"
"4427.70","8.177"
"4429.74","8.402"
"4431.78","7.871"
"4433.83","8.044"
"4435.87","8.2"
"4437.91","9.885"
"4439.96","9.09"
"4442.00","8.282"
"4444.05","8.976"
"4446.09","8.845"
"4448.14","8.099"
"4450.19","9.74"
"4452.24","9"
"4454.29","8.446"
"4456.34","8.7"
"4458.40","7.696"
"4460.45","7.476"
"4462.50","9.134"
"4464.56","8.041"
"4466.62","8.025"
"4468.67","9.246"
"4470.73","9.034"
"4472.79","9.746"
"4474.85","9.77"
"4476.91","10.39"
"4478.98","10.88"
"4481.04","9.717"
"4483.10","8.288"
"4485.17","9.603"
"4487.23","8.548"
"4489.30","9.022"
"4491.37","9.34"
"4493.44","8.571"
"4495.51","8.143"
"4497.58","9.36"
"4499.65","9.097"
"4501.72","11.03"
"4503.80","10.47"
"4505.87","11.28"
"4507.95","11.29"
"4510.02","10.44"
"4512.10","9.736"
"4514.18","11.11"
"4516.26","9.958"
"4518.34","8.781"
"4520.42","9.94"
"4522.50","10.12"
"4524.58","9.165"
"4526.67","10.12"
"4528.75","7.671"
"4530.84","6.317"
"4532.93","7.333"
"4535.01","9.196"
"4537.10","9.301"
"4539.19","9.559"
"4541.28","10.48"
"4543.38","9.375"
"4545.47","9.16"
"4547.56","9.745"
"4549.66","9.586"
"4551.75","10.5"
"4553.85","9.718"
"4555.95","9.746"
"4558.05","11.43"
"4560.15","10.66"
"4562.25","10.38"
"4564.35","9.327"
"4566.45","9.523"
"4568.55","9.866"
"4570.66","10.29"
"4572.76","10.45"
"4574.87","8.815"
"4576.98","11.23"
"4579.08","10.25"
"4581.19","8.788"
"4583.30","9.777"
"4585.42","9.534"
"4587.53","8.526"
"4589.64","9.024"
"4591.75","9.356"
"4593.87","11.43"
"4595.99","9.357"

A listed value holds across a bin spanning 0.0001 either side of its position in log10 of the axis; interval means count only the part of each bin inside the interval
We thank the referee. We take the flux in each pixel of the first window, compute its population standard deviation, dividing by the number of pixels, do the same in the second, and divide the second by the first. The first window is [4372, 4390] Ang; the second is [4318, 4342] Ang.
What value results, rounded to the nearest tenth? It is 1.7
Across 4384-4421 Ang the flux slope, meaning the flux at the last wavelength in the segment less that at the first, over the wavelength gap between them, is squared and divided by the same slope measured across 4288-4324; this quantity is -0.27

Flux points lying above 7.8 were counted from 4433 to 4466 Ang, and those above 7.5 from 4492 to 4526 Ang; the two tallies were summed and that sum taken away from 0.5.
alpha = -29.5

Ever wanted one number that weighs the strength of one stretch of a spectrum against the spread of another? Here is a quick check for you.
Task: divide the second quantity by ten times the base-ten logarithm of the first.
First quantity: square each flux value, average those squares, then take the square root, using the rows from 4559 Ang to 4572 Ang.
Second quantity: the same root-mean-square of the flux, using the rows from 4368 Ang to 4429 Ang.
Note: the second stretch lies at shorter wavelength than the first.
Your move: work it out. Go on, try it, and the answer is 0.81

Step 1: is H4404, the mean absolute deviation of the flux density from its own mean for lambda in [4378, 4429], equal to 0.829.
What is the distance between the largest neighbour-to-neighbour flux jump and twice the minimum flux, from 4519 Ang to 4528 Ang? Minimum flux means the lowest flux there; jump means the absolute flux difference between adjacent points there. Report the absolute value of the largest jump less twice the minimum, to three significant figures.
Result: 17.4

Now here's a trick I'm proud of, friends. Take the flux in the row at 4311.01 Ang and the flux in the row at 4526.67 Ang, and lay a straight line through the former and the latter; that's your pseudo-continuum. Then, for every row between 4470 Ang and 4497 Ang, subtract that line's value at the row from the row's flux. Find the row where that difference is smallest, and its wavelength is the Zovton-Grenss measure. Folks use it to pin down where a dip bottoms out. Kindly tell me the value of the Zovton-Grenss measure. 4495.51 Ang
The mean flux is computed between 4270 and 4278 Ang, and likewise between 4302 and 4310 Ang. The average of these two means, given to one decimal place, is 5.2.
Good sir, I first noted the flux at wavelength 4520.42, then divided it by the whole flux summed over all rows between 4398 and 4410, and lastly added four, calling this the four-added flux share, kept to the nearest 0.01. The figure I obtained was 4.22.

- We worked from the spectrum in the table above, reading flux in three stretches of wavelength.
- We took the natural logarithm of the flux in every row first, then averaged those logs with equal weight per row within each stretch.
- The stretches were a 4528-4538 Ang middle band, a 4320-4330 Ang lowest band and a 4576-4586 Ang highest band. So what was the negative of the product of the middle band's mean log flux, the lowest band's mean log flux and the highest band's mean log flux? -9.1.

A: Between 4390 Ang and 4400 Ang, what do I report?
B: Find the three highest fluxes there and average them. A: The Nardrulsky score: 8.5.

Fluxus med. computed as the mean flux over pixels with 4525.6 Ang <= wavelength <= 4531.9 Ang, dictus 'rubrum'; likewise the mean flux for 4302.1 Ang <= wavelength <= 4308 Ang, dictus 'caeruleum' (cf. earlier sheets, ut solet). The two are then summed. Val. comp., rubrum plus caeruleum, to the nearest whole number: 13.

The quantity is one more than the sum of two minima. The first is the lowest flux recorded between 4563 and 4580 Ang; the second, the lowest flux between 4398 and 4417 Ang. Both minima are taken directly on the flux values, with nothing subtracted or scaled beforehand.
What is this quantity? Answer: 16.7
